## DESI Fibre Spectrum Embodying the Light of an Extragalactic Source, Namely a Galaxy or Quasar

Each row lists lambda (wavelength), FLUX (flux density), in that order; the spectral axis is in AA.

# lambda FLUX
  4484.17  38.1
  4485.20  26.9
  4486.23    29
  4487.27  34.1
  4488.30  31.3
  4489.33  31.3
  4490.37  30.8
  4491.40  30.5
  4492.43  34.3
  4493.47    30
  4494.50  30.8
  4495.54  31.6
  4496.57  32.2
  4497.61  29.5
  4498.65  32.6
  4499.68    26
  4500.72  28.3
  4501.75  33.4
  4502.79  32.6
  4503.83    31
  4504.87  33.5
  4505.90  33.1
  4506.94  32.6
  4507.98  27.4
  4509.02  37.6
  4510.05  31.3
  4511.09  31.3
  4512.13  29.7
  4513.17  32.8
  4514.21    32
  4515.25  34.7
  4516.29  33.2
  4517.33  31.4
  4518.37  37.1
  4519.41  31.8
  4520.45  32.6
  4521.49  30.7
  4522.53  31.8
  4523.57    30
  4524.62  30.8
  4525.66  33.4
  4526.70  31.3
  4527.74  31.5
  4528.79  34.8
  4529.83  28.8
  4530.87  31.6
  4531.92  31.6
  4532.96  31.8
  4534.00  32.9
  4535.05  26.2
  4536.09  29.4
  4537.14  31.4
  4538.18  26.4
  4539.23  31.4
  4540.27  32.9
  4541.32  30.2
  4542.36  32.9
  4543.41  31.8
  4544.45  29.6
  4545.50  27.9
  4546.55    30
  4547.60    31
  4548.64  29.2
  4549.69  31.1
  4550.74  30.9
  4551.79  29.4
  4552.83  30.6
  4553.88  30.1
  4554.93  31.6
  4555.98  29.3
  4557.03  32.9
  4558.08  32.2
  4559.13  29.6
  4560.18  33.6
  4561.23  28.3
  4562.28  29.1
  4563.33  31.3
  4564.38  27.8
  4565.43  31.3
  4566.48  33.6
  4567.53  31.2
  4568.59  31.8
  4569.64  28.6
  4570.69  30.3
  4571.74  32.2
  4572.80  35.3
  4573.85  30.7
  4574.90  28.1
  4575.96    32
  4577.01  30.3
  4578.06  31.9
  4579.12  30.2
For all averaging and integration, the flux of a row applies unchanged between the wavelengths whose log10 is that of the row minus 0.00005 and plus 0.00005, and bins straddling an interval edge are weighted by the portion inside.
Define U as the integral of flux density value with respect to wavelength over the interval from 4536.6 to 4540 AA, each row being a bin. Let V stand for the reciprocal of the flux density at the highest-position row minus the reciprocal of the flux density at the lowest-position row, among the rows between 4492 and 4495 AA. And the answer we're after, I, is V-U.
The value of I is -102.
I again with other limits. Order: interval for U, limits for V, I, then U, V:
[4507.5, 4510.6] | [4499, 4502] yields -100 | 100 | -0.009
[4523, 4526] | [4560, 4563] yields -94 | 94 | 0.005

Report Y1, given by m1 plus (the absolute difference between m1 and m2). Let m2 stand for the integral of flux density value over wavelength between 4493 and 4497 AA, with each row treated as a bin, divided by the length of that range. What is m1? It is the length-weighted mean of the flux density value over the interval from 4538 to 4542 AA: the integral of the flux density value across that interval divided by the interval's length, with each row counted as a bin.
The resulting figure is 31.2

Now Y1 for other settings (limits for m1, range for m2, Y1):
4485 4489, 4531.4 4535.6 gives 30.7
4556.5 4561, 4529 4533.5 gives 32.4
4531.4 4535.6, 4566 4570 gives 31.4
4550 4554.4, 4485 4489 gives 30.7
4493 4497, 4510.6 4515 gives 31.6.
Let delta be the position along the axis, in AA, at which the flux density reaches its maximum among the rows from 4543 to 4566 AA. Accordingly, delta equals 4560.18 AA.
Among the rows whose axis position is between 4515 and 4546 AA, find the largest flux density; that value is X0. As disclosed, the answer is 37.1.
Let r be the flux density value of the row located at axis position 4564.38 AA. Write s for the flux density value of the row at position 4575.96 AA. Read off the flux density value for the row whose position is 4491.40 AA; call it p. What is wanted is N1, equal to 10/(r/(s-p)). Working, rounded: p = 30.5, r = 27.8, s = 32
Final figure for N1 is 0.5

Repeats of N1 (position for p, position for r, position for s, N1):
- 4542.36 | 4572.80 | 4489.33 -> -0.5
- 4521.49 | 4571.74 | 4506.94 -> 0.6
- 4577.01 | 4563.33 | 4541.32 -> 0.0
